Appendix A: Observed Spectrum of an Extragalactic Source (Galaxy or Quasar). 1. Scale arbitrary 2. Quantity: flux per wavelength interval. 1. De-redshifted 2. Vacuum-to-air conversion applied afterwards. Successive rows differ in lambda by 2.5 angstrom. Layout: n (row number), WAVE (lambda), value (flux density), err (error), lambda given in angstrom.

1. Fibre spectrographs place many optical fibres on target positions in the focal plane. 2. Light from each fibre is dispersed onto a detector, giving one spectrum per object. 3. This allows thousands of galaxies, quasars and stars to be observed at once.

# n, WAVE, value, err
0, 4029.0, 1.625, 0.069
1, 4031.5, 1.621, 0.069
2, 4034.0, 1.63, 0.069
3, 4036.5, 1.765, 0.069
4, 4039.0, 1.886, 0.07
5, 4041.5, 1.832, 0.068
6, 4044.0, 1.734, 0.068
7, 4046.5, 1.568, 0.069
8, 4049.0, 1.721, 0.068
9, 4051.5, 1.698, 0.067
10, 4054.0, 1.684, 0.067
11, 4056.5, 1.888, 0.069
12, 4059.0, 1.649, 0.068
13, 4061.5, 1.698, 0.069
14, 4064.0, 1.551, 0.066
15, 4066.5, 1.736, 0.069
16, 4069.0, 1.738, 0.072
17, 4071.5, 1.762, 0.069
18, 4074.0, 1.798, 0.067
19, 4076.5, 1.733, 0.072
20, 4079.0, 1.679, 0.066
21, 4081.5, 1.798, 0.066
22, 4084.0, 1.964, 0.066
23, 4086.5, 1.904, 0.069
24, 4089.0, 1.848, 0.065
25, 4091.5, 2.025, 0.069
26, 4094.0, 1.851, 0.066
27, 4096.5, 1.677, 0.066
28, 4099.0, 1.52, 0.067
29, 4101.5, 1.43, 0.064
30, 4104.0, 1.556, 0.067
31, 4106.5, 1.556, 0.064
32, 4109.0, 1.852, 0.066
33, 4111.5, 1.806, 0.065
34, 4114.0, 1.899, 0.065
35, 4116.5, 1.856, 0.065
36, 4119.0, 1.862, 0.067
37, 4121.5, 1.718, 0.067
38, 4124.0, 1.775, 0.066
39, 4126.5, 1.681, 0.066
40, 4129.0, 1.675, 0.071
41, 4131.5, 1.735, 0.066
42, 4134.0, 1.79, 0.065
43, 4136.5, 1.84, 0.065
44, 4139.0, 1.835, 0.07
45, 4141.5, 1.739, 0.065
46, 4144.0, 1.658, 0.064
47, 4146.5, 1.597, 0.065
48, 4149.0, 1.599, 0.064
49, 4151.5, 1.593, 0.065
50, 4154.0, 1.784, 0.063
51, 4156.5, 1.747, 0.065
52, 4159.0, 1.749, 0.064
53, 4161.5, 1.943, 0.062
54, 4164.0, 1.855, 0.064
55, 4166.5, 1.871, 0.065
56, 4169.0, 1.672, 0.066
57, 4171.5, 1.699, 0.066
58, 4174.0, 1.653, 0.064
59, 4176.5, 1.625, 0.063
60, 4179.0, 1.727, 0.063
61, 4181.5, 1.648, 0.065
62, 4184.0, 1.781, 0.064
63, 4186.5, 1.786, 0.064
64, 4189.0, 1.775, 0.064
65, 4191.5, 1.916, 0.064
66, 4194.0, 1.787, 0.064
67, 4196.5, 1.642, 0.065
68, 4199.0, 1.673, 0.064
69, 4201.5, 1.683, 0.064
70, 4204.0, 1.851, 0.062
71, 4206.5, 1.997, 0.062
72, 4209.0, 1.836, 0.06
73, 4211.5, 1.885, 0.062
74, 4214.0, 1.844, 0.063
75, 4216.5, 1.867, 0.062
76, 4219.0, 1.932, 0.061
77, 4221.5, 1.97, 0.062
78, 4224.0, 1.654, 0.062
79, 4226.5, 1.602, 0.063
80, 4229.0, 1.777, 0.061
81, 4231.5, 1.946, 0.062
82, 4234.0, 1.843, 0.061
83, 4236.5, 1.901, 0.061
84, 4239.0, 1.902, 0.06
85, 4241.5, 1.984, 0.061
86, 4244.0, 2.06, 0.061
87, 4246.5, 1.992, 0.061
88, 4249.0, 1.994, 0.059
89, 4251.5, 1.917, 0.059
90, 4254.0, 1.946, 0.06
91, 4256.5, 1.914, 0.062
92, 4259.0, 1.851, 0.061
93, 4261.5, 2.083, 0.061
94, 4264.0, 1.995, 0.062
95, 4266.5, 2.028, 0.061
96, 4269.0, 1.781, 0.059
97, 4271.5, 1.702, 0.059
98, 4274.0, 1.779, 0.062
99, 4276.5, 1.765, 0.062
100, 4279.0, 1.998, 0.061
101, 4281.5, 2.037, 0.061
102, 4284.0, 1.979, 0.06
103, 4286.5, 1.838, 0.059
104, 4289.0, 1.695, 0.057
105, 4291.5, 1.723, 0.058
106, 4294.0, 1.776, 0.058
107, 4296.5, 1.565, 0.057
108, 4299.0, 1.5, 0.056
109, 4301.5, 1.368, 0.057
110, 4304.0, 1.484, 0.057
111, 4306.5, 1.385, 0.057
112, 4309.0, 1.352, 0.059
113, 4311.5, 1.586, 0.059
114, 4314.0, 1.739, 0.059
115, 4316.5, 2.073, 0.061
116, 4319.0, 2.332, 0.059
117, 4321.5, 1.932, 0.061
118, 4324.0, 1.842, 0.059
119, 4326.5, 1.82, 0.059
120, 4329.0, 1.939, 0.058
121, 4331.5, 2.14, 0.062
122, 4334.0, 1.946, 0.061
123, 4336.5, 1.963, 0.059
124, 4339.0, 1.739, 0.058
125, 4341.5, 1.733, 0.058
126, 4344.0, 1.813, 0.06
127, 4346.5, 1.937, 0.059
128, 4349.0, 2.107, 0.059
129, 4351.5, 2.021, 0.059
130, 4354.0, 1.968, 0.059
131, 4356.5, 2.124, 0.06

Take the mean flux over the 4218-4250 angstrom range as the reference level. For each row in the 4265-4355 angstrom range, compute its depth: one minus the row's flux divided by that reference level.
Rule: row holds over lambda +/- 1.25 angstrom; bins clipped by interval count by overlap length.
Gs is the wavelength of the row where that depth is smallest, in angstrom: 4319.0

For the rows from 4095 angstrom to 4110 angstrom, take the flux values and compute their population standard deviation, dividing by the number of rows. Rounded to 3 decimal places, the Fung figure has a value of 0.135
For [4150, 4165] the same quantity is 0.107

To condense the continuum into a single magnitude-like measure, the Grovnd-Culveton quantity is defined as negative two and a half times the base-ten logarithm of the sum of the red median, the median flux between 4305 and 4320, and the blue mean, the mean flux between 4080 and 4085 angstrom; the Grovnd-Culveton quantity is -1.37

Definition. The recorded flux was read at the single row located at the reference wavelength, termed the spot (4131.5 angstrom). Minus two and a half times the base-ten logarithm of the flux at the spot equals -0.60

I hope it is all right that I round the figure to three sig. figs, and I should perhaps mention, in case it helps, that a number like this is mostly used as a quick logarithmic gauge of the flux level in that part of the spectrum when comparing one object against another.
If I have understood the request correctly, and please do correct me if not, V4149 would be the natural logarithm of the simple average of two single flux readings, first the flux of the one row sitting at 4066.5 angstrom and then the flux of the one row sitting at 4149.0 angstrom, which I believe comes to 0.511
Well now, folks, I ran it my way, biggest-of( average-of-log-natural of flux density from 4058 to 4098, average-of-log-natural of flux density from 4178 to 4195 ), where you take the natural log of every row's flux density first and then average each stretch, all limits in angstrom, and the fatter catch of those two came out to 0.573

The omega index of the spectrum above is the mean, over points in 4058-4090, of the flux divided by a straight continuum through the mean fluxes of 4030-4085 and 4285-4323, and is 1.02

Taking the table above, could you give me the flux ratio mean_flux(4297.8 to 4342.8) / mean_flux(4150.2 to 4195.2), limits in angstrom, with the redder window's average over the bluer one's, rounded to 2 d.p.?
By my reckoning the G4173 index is 1.01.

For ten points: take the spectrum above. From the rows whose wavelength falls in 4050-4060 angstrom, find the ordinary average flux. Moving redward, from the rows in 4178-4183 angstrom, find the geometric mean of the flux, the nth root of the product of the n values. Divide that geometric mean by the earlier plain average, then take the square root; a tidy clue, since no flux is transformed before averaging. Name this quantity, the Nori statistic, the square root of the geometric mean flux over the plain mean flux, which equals 0.99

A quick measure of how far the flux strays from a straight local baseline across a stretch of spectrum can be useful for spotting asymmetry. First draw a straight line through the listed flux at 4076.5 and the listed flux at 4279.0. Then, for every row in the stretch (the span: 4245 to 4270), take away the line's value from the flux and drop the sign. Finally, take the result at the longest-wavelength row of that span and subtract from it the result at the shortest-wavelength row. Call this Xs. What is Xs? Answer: 0.17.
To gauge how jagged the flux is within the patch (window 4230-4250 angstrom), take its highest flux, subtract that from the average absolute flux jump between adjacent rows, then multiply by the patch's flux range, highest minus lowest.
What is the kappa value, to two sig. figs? -0.43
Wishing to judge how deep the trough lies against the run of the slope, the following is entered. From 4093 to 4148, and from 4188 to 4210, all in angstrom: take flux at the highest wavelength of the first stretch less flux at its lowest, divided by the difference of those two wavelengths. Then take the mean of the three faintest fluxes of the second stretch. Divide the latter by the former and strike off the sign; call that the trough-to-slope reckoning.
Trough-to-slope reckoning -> 344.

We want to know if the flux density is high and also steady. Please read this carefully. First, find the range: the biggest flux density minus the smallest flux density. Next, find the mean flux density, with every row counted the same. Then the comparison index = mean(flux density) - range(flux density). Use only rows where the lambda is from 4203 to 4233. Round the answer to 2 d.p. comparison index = 1.45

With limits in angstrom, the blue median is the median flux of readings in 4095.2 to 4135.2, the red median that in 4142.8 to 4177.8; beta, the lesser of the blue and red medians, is 1.69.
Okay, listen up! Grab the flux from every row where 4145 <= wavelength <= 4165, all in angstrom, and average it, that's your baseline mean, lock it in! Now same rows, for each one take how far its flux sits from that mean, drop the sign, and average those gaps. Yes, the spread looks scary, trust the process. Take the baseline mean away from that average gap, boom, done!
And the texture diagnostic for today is -1.63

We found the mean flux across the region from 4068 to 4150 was 1.75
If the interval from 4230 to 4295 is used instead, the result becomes 1.90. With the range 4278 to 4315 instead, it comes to 1.67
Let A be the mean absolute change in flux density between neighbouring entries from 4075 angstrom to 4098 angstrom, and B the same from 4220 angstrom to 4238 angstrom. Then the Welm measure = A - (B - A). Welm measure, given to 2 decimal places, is 0.10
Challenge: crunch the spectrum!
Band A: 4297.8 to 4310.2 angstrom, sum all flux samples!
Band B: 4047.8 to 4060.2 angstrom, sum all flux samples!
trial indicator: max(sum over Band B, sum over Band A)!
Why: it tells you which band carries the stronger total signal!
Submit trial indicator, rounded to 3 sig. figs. 8.64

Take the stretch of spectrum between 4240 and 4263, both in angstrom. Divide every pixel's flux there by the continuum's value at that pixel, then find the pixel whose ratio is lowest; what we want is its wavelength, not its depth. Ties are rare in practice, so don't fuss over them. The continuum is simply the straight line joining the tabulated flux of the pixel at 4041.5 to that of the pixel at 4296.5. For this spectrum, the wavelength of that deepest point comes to 4259.0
